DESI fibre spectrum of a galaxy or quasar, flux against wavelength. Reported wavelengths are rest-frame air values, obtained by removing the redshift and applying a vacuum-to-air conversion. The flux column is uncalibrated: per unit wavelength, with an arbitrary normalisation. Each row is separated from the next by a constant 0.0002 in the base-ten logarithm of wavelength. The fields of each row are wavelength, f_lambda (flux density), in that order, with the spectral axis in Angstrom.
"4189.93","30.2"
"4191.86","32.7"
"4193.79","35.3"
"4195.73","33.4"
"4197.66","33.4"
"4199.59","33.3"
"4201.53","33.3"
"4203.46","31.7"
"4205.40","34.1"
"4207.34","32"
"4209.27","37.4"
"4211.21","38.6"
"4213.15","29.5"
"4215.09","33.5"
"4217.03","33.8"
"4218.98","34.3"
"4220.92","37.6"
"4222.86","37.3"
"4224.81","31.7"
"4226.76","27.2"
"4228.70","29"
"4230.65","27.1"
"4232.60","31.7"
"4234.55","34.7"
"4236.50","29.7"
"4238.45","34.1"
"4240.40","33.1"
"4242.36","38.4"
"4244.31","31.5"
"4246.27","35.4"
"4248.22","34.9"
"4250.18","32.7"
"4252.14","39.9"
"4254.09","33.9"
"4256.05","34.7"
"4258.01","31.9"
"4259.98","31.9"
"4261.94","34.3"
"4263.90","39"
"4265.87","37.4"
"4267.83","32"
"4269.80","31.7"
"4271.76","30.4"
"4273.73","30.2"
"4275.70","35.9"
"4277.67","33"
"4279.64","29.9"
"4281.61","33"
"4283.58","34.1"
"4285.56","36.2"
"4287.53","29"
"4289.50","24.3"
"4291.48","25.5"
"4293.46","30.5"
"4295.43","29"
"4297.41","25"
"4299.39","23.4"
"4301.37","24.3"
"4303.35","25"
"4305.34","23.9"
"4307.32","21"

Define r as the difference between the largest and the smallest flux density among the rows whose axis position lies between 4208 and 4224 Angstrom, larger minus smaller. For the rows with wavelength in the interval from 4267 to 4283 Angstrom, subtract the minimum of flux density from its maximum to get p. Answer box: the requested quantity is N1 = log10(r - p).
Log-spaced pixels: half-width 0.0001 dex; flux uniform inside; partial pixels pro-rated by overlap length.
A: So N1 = 0.5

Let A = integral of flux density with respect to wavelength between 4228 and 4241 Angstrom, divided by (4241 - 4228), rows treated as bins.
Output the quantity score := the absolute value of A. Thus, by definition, 31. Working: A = 31.3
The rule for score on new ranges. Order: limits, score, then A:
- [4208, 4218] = 35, 34.5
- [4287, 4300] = 27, 26.7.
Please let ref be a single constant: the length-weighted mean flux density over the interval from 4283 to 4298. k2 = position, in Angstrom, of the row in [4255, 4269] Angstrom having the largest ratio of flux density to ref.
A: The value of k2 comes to 4263.90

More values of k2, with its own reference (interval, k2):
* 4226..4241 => 4234.55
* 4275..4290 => 4285.56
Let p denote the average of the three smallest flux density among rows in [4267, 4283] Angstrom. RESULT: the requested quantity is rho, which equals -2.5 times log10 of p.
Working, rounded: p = 30.2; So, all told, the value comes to -3.70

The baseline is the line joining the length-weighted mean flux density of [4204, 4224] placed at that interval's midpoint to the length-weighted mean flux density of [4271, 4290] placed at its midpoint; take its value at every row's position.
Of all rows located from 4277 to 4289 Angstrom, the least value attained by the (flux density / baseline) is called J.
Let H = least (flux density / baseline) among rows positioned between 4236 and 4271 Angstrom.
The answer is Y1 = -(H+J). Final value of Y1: -1.80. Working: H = 0.881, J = 0.92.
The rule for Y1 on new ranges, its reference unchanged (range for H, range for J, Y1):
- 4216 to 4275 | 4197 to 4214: -1.65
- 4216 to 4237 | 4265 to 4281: -1.74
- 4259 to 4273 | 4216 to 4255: -1.74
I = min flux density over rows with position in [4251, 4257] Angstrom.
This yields 33.9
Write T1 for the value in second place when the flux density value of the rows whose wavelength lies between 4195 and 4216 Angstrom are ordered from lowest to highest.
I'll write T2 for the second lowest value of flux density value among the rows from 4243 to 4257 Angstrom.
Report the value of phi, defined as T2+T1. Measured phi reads 64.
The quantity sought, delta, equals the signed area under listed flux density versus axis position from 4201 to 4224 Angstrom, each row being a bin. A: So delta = 792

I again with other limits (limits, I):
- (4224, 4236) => 27.1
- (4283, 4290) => 24.3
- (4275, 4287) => 29.9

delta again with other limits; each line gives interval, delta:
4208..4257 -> 1650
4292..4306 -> 363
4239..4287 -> 1628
